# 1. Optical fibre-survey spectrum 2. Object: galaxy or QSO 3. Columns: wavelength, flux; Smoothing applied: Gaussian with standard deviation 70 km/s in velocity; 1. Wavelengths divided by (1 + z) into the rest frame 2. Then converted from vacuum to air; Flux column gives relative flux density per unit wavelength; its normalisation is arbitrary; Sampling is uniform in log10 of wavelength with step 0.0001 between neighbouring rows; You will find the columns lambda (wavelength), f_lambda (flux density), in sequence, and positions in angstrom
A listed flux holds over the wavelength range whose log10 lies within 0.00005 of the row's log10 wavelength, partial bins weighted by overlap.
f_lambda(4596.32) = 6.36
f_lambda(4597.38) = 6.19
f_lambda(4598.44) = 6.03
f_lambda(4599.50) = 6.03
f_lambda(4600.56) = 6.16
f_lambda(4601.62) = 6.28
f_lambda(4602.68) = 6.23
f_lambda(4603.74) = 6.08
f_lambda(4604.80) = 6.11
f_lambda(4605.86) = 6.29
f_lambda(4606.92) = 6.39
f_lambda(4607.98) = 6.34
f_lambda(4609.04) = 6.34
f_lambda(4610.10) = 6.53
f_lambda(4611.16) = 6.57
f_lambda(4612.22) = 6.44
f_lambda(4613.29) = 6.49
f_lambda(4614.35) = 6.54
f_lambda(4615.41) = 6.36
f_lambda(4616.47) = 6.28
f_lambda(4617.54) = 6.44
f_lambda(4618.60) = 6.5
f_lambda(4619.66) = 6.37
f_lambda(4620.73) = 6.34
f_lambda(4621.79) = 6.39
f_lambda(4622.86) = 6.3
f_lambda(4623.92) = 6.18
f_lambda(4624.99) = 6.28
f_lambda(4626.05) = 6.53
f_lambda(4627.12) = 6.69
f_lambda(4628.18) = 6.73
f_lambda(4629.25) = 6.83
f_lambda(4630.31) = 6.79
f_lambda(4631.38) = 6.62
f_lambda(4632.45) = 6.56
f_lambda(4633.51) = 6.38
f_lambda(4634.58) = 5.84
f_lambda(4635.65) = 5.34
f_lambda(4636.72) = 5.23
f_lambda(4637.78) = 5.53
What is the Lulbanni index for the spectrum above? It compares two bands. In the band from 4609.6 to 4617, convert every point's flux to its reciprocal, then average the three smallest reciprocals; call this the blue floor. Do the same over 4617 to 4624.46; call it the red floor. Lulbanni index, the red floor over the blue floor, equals 1.016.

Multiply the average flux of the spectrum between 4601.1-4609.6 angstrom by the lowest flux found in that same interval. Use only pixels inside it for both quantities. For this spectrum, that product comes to 38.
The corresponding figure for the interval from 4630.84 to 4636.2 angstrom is 33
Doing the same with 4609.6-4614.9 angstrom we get 42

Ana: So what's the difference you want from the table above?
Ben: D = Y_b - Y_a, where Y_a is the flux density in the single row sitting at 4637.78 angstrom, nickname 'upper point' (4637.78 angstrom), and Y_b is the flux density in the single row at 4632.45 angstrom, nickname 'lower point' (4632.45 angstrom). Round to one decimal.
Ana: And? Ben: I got 1.0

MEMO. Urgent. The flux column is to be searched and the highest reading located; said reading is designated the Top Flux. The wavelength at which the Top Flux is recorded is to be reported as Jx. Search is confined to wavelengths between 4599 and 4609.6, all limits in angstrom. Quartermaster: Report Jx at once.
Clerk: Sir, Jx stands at 4606.92 angstrom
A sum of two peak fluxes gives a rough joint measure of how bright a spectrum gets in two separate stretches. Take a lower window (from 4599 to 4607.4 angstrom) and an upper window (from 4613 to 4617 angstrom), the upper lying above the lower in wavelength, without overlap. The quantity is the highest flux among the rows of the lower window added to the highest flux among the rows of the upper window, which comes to 12.9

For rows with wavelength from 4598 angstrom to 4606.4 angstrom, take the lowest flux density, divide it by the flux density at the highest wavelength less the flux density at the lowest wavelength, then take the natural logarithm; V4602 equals 3.1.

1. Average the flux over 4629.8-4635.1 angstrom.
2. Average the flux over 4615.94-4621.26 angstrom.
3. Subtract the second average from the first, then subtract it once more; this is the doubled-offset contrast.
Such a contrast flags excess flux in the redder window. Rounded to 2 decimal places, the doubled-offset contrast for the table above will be -6.33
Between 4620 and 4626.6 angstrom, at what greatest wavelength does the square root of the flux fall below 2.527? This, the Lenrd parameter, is 4624.99 angstrom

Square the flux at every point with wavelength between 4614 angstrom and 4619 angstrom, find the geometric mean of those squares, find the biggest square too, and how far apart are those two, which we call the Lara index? 1.5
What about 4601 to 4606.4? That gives 1.2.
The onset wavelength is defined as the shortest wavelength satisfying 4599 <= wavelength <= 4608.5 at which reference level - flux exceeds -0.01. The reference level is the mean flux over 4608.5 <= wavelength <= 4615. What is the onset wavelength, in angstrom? 4599.50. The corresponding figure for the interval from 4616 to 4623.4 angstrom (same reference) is 4616.47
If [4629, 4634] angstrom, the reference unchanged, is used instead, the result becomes 4633.51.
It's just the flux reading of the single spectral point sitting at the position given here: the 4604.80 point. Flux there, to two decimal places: 6.11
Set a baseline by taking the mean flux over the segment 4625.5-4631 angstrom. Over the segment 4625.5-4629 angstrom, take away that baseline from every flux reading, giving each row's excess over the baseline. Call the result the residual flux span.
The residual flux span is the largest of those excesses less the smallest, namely 0.200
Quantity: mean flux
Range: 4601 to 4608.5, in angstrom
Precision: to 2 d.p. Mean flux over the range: 6.25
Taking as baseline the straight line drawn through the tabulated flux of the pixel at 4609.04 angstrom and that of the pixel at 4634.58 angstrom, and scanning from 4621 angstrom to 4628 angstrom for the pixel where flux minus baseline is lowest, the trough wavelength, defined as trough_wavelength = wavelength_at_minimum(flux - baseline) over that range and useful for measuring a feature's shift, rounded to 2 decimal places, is 4623.92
